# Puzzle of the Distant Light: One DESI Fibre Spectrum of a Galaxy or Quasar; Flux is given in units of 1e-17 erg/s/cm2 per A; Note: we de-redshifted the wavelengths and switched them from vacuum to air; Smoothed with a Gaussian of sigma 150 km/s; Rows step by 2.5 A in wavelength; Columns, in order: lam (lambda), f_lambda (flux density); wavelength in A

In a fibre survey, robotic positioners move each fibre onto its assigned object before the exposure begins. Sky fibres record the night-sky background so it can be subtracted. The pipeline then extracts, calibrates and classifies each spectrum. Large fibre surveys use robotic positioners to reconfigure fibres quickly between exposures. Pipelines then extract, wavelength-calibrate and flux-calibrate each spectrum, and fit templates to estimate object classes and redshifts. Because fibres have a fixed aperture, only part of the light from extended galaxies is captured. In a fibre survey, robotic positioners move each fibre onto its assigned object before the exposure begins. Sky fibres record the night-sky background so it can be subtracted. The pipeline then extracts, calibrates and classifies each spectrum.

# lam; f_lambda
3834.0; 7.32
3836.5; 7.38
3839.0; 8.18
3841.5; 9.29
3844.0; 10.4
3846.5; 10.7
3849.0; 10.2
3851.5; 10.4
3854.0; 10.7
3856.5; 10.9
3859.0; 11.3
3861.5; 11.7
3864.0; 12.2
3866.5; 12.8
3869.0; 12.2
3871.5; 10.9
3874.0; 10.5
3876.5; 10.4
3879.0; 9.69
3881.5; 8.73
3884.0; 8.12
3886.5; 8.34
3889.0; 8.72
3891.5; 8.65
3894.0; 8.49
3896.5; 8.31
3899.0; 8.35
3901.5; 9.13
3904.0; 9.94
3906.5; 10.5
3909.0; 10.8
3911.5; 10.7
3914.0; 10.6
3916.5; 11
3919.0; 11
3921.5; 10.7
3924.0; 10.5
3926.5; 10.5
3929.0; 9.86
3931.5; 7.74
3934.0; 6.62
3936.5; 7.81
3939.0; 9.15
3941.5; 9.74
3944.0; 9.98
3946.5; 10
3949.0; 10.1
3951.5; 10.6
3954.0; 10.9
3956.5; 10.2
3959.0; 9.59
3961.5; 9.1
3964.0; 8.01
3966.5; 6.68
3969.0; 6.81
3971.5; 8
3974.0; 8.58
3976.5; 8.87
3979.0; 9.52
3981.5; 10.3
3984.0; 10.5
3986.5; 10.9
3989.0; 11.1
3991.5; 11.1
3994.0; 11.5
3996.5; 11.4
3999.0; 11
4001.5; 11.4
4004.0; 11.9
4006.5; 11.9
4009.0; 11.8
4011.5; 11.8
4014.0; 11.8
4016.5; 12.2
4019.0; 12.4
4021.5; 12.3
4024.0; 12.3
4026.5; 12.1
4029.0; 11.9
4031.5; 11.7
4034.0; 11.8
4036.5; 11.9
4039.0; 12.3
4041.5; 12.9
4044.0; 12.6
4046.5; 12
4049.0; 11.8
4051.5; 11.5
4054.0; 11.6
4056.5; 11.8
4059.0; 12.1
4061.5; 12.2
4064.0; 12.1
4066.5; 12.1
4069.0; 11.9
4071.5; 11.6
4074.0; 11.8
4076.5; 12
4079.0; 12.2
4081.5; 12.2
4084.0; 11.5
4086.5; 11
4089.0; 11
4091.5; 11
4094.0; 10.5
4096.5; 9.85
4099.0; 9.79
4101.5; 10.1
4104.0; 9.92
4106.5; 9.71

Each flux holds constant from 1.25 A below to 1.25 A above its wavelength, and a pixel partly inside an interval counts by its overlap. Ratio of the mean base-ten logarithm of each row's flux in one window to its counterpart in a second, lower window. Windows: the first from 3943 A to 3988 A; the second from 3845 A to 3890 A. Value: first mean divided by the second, 0.95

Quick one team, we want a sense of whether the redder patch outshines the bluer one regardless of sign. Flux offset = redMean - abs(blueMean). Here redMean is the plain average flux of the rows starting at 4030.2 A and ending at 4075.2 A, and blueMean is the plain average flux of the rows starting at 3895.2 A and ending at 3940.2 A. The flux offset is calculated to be 2.36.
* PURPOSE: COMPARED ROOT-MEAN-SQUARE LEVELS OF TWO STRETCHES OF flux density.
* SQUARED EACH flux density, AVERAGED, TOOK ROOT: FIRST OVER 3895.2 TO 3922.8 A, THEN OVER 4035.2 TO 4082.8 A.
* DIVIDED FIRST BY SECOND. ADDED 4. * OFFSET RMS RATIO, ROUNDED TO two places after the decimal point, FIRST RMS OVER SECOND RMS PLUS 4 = 4.84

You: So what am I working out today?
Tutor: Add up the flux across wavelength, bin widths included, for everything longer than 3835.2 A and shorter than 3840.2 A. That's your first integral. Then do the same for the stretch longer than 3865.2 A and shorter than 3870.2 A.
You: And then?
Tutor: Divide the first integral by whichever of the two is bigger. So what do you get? 0.62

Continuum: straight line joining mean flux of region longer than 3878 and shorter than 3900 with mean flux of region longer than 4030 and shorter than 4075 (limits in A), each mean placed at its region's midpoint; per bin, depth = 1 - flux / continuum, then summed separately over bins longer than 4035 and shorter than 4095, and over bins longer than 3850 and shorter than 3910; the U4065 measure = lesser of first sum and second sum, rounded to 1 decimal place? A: -4.9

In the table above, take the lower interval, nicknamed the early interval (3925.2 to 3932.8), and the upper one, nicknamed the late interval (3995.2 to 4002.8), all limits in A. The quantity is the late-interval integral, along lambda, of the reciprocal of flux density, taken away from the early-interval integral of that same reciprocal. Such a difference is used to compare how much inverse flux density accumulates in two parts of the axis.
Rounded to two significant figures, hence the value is 0.15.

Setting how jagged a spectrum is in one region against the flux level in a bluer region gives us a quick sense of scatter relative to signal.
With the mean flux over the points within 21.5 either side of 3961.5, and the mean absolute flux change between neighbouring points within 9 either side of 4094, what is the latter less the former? -9.0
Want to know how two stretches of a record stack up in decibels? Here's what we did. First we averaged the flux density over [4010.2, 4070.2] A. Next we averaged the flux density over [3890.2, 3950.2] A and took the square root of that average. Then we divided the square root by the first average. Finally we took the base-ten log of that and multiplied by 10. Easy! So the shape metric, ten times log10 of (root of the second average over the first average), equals -5.90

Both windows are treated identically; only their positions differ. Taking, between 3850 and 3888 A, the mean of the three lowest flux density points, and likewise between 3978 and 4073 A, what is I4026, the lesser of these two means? 8.40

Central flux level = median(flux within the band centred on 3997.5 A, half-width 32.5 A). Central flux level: 11.4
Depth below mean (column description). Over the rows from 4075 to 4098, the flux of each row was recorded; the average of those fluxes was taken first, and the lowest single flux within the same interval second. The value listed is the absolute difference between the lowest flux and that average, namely 1.4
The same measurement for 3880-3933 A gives 1.8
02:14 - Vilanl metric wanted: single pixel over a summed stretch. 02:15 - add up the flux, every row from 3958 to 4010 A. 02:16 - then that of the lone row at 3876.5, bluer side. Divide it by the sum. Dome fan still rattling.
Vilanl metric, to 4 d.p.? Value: 0.0495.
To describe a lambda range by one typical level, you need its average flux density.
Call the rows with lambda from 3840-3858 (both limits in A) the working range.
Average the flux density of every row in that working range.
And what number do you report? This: 10.4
